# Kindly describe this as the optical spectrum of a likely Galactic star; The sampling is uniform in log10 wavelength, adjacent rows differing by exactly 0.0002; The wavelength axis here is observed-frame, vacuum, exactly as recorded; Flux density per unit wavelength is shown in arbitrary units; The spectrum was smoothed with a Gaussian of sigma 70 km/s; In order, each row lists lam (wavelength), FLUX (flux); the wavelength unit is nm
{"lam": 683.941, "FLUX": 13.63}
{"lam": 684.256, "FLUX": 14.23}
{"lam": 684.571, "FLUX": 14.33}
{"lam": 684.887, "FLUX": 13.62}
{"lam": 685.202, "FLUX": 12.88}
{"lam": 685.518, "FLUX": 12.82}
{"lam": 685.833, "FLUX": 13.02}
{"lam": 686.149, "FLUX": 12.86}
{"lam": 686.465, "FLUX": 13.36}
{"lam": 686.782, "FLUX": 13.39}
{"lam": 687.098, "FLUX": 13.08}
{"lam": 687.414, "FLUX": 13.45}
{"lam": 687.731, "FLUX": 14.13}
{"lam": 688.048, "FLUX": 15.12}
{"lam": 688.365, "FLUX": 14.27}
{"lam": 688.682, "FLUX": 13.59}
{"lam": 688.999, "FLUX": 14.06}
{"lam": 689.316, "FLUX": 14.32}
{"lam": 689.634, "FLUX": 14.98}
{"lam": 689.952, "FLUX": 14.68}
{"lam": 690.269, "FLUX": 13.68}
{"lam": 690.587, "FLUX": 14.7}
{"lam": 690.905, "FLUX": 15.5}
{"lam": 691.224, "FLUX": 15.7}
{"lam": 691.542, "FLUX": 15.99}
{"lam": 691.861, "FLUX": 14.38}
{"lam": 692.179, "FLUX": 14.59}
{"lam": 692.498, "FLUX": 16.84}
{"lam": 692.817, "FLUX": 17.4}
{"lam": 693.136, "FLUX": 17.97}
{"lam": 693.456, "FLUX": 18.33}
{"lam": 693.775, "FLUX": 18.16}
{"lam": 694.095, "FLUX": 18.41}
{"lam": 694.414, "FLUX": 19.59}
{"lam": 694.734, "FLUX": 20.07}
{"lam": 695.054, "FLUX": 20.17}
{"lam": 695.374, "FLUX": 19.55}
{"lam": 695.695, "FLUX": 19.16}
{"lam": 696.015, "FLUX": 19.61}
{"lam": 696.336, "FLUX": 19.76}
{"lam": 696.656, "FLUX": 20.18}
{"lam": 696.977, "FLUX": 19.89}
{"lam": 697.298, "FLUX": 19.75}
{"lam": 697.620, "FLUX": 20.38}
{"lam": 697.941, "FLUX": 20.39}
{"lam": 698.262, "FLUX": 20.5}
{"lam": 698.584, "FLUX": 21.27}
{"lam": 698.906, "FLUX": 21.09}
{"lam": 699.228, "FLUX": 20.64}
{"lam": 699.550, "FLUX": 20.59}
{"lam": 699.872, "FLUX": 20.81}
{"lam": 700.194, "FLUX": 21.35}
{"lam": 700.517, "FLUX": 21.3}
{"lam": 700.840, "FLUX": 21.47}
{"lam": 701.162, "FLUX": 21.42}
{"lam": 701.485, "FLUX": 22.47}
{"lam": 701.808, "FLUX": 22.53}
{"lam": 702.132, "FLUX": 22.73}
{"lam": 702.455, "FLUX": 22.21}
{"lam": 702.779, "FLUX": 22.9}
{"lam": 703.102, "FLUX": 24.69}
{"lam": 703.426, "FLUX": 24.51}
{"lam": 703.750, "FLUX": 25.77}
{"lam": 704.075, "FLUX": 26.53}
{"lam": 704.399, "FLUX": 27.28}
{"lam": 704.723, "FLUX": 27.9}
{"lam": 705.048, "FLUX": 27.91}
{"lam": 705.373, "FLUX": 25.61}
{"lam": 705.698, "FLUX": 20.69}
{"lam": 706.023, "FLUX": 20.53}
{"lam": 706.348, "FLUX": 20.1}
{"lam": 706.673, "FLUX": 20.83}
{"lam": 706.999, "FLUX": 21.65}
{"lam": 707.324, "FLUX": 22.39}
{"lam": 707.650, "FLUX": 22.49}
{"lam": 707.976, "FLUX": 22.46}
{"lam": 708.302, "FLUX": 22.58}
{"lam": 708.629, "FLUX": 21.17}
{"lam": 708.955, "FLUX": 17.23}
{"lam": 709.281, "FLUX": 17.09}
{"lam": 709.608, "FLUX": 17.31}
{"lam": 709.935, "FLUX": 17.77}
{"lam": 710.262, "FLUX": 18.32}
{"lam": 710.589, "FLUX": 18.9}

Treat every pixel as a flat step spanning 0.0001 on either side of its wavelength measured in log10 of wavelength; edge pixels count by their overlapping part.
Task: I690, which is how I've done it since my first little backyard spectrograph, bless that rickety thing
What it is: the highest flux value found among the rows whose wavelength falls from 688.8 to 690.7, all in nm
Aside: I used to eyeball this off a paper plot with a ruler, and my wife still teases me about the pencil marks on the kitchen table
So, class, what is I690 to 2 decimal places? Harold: 14.98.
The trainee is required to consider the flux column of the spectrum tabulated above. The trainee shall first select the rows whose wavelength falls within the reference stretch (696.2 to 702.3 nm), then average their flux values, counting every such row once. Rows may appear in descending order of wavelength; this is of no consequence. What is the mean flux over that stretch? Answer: 21.0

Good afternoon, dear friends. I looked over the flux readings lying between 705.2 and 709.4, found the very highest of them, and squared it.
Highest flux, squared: 656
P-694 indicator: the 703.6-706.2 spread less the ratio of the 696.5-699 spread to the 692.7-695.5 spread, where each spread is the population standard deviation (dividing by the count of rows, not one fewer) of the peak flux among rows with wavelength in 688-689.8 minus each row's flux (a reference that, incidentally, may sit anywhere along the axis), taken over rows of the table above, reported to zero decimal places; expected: 2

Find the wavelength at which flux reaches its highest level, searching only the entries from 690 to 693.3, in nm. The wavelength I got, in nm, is 693.136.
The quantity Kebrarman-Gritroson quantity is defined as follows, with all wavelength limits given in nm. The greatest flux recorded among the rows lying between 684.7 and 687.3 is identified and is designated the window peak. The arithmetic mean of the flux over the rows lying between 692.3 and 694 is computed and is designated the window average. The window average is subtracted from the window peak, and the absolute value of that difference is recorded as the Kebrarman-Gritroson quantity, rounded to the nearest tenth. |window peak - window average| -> 4.1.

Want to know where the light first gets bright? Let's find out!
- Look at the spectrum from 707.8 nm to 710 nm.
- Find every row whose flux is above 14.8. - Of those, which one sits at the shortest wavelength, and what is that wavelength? 707.976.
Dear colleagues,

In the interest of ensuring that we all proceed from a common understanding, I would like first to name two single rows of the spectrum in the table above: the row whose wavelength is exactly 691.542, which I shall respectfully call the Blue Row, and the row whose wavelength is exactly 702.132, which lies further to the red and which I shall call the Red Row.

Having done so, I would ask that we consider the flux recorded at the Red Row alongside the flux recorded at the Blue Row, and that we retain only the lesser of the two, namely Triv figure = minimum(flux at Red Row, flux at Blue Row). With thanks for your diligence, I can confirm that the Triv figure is 16.0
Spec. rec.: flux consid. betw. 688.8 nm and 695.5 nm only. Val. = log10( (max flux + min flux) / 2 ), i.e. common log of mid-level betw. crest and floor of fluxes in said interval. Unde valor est 1.23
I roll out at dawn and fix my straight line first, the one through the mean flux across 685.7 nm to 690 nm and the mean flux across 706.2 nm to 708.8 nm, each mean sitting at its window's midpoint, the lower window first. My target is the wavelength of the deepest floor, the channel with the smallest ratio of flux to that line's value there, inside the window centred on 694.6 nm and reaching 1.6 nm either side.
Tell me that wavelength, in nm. 693.775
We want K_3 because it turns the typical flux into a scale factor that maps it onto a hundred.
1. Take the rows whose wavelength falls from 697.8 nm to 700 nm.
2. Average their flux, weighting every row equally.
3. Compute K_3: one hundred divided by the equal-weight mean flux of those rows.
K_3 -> 4.8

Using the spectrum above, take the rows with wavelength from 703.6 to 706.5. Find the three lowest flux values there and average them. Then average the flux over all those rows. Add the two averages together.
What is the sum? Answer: 45.1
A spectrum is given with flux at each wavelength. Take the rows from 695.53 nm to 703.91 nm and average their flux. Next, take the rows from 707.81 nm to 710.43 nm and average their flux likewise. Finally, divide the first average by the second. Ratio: 1.1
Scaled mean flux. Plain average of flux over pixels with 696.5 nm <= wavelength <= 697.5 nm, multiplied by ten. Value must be 199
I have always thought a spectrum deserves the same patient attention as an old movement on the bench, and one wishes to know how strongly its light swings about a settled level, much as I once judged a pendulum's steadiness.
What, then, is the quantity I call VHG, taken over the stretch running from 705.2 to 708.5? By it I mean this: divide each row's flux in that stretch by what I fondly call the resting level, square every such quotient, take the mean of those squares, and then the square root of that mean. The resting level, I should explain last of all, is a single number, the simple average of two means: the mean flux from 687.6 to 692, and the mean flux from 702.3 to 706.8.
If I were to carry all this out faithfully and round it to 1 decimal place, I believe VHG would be 1.1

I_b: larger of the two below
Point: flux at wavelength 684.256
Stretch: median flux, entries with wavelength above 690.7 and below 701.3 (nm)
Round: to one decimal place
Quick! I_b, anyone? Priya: 19.8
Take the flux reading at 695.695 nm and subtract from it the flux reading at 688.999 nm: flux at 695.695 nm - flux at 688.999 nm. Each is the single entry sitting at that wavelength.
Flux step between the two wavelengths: 5.1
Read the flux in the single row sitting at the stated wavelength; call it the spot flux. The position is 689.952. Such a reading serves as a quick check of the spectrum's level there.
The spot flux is 14.68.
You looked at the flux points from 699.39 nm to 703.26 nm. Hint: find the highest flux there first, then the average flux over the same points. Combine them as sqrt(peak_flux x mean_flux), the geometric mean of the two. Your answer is 23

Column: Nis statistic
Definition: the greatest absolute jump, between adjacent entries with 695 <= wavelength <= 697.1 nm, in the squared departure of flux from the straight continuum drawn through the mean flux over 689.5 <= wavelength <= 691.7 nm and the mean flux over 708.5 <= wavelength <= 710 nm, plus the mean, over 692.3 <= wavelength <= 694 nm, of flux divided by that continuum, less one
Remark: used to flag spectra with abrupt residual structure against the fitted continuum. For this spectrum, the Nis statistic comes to 5.6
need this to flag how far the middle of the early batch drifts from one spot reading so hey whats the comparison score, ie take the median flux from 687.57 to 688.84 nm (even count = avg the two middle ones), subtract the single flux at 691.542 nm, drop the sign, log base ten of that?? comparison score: 0.25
